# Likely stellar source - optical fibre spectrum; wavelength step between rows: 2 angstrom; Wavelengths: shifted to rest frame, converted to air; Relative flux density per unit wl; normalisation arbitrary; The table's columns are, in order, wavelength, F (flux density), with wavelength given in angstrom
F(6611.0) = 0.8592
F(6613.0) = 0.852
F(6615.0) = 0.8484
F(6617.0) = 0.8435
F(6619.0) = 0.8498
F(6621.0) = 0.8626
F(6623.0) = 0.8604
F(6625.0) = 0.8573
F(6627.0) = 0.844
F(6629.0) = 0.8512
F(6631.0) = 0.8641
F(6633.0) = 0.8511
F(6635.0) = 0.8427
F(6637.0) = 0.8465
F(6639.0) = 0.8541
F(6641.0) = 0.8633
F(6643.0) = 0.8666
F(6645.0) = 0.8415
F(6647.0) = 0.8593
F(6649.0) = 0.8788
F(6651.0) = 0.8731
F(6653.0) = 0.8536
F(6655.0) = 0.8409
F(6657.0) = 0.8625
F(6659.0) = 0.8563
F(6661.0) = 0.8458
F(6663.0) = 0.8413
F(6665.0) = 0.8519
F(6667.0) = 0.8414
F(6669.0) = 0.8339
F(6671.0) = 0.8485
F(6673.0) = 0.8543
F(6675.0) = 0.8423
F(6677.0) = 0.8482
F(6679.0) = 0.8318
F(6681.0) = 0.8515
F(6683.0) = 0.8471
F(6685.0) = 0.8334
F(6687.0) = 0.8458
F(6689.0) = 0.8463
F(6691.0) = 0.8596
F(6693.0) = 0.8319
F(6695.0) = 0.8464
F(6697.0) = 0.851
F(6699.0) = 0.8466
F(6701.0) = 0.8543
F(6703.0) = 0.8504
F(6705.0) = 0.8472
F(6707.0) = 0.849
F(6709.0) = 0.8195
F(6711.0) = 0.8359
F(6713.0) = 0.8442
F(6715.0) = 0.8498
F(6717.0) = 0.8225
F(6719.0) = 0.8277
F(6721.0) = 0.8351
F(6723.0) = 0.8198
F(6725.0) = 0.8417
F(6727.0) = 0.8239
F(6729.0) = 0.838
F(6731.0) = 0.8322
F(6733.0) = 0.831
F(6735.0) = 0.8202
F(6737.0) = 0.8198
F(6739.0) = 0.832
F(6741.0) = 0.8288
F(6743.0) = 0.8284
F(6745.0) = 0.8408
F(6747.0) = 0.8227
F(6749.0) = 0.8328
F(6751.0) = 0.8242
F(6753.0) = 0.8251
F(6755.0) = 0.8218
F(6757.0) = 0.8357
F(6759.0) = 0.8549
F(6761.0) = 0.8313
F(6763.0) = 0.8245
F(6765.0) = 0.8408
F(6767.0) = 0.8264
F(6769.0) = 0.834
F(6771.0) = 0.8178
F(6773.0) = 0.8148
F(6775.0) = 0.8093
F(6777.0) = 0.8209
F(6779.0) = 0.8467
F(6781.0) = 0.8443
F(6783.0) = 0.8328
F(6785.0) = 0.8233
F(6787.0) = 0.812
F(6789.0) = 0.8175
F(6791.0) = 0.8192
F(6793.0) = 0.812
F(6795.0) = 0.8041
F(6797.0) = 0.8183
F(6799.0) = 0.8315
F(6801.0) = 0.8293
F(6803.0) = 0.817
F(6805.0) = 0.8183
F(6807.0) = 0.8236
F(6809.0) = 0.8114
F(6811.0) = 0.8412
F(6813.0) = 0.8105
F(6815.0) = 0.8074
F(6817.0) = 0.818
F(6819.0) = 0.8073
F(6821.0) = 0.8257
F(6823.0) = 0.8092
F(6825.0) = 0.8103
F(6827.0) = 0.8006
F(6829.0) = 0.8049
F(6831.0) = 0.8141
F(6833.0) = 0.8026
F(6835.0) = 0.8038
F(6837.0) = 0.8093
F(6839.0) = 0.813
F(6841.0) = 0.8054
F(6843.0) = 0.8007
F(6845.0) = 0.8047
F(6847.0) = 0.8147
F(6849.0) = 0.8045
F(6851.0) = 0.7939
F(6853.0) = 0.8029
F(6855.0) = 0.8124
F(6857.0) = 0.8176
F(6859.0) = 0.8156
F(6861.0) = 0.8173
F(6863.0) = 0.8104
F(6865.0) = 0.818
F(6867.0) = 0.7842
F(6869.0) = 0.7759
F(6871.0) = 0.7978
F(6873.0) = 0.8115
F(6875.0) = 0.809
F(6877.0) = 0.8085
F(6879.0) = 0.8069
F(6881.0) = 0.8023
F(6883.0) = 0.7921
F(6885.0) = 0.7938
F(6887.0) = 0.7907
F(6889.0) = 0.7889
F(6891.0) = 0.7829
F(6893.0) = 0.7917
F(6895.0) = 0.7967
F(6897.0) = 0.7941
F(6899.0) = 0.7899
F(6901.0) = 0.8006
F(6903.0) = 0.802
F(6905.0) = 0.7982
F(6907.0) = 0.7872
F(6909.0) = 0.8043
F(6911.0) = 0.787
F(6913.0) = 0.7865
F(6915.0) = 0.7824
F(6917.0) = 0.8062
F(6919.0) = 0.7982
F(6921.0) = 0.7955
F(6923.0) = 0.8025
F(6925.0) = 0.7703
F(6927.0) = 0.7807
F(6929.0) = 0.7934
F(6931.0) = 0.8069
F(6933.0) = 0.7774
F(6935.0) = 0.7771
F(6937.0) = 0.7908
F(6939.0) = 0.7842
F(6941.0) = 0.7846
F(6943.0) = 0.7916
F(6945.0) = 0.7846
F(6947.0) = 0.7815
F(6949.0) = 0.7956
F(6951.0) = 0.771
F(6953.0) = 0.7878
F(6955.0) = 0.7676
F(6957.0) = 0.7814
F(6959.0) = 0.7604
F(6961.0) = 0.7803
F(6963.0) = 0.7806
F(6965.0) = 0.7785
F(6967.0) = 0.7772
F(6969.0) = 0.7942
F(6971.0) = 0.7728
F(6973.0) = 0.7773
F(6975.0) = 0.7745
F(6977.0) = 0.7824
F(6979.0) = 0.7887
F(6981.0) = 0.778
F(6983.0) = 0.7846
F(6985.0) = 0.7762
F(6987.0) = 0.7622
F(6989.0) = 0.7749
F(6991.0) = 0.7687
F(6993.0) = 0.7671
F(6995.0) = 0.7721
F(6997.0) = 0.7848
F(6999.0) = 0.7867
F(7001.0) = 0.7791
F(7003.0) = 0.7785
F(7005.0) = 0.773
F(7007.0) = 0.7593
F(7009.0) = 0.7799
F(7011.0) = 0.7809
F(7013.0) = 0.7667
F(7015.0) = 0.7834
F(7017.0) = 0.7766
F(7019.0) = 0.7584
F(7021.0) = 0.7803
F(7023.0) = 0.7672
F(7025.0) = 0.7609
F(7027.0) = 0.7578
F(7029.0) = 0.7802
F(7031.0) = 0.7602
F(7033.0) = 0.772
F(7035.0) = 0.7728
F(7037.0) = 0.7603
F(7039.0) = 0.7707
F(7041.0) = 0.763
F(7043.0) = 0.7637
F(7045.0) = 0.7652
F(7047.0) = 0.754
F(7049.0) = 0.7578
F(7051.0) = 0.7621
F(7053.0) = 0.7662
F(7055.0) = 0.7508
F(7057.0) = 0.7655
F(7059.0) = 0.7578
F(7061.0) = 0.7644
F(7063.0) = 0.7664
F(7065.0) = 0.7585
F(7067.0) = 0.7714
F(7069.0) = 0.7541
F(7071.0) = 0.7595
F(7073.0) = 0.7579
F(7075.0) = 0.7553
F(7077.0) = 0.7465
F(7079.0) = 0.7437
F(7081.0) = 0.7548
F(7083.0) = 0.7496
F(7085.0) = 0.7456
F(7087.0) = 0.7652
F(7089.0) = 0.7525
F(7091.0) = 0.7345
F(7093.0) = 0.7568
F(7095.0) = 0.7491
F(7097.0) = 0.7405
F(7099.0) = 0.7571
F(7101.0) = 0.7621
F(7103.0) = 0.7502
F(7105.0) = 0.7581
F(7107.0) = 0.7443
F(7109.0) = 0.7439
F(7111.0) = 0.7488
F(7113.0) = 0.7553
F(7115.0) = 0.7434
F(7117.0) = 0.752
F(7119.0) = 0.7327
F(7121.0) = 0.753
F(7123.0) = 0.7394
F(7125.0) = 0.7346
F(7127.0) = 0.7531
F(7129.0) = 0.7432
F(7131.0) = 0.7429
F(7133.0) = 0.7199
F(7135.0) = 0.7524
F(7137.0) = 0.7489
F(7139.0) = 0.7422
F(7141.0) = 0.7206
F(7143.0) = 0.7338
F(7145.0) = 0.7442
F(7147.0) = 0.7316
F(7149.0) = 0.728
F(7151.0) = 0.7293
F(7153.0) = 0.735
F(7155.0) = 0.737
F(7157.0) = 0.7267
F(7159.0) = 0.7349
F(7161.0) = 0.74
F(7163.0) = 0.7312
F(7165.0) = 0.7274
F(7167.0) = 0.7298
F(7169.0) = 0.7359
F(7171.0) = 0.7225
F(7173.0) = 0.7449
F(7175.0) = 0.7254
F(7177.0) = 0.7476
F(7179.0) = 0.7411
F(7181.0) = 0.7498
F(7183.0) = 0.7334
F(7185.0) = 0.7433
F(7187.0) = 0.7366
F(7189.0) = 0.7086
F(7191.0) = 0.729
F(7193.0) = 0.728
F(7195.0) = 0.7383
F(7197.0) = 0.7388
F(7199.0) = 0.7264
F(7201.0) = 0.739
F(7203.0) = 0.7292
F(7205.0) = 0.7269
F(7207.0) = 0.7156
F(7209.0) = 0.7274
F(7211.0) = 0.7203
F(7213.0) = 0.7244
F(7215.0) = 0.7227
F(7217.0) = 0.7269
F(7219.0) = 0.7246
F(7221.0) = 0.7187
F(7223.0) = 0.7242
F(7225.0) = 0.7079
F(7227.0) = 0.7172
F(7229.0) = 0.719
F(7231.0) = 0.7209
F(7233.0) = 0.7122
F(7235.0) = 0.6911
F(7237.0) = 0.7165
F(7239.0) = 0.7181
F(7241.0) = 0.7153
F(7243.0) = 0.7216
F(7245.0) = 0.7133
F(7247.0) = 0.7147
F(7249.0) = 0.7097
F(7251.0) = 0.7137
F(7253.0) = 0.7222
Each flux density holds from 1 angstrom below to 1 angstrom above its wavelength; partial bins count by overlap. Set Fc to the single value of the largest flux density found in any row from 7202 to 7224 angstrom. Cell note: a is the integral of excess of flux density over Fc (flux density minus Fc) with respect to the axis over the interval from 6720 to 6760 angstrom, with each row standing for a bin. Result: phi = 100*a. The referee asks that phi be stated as 405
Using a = 4.0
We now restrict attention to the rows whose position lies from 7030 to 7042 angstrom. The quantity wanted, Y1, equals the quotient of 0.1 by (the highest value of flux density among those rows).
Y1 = 0.129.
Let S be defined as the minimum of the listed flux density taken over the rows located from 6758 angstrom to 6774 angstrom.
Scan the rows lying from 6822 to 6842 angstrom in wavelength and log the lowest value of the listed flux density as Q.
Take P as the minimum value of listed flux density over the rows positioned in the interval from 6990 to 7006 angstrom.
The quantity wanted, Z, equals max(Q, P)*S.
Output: 0.652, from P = 0.7671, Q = 0.8006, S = 0.8148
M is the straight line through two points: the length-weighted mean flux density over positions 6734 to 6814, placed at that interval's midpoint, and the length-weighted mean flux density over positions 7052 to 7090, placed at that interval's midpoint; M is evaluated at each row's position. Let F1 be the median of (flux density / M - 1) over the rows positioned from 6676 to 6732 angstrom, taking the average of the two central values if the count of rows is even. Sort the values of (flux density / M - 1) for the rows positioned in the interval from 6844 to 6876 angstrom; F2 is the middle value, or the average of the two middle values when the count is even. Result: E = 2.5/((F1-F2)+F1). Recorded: -550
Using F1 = 0.0011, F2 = 0.0068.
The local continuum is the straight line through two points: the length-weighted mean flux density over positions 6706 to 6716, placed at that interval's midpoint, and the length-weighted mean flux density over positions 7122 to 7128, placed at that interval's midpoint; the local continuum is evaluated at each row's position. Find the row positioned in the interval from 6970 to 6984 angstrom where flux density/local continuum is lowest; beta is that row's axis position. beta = 6971.0 angstrom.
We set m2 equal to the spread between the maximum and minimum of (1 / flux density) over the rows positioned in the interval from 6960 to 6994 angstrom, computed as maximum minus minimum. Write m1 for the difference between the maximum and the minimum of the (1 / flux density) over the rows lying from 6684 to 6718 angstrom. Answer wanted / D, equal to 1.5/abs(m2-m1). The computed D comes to 369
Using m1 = 0.057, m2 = 0.05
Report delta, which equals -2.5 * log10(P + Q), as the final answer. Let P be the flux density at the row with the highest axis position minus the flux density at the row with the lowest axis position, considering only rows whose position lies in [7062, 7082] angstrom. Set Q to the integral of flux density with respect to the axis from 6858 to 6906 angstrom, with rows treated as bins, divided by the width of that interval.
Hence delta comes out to 0.259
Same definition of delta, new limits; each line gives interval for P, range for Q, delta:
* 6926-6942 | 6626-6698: 0.171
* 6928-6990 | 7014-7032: 0.311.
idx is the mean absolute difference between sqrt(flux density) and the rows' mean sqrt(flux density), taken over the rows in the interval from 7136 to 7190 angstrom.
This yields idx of 0.0043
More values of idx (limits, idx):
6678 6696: 0.0041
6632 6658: 0.0054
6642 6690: 0.0049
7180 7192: 0.0057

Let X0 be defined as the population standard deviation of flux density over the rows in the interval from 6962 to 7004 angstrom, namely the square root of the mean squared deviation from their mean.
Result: 0.007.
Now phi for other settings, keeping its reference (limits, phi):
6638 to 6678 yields 495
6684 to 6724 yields 446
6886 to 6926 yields 254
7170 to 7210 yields 14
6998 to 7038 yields 170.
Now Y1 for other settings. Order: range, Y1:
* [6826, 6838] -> 0.123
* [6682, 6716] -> 0.116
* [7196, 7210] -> 0.135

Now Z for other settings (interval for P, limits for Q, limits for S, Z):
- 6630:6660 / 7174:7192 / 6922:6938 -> 0.648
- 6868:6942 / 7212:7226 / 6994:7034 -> 0.584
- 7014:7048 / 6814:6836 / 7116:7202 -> 0.567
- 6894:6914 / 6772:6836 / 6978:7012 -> 0.608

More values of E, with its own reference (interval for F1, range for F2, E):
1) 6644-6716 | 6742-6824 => 469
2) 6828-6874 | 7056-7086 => -272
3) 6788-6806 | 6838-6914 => -6285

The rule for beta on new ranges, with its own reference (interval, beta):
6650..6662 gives 6655.0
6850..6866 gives 6851.0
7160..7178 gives 7171.0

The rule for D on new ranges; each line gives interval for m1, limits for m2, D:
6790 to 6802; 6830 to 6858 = 336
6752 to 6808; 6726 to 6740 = 32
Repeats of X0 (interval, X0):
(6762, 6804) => 0.011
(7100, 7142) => 0.011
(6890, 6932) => 0.009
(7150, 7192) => 0.009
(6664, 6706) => 0.008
